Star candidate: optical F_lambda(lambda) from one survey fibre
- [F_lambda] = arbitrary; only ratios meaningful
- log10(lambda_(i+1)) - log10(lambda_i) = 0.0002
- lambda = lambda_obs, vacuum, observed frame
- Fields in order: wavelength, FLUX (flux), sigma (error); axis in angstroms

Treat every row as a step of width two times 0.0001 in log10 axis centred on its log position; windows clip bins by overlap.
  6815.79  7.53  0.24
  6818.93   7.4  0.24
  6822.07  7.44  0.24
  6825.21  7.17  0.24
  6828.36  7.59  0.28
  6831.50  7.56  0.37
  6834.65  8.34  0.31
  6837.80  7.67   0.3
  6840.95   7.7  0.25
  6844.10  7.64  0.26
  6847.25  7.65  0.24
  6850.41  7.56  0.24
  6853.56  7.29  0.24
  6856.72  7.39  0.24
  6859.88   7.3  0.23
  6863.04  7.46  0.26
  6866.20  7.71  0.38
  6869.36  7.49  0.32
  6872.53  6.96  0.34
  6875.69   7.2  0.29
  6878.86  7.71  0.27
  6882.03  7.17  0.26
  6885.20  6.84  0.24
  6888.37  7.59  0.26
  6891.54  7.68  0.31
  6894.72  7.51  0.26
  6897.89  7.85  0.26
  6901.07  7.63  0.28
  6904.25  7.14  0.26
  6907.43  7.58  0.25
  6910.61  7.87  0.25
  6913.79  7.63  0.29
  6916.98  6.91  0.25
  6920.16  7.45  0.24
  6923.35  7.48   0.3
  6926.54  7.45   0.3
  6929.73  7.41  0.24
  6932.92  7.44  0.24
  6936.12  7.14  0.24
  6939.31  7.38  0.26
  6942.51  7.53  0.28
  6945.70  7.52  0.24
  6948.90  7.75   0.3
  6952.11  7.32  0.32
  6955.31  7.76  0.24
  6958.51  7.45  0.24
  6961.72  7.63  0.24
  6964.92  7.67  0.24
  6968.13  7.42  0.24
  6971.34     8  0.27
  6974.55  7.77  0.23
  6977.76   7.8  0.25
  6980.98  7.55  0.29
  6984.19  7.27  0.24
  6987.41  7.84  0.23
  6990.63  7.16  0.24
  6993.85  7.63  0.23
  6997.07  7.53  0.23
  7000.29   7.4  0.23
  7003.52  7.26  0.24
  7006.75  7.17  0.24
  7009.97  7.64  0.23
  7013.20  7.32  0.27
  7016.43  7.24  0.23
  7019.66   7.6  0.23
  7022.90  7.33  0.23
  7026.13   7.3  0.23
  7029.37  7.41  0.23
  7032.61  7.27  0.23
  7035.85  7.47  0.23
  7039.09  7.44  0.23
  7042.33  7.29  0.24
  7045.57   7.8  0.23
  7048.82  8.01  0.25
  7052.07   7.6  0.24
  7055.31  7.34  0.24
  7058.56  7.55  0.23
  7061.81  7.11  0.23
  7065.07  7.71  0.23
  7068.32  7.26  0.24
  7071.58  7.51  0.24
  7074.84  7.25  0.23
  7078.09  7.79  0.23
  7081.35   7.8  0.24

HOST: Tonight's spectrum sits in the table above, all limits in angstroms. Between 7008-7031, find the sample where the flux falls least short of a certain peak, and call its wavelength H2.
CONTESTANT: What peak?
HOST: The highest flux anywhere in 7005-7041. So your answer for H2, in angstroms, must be 7009.97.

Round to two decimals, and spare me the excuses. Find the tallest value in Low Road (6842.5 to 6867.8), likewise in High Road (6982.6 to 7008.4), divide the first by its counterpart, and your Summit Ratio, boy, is 0.98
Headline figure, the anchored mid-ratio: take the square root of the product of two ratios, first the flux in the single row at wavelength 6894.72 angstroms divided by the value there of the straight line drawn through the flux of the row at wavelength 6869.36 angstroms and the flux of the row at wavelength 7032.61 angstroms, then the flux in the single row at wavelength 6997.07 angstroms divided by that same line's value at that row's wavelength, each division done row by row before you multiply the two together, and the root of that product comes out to 1.02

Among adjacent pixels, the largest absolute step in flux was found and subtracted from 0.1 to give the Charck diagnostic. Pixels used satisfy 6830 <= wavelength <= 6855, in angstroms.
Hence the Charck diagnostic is -0.680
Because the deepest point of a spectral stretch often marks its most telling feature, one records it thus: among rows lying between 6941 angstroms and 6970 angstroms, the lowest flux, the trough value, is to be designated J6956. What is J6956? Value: 7.32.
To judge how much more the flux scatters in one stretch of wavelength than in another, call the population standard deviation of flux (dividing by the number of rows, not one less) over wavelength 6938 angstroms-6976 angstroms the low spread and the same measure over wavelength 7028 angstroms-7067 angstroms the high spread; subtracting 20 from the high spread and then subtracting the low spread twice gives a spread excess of -20.1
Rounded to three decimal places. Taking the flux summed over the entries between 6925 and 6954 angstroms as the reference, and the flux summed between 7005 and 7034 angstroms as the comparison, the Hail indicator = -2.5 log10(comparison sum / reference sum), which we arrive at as 0.011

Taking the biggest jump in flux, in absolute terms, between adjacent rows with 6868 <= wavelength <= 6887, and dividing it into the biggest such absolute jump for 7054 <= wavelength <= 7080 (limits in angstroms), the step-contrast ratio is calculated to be 1.1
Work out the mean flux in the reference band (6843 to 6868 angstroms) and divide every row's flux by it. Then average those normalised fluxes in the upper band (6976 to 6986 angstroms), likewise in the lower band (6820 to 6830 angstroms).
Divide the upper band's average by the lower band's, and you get 1.02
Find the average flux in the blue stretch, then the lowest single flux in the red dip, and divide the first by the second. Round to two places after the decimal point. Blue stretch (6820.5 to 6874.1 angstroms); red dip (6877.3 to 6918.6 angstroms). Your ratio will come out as 1.10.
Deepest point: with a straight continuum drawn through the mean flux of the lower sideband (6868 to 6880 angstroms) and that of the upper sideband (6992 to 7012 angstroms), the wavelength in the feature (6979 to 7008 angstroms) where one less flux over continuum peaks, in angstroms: 7006.75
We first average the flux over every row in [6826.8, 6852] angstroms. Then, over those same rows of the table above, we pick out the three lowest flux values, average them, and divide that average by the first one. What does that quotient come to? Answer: 0.981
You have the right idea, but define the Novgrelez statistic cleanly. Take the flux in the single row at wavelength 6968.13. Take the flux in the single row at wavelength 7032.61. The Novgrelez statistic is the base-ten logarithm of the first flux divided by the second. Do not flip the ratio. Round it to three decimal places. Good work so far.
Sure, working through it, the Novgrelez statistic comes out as 0.009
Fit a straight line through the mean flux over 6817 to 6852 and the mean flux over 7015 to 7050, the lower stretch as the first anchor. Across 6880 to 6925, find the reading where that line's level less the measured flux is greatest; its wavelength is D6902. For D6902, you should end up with 6885.20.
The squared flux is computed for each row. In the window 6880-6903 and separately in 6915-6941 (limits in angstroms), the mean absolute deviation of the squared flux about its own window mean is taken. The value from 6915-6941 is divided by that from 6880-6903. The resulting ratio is 0.57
